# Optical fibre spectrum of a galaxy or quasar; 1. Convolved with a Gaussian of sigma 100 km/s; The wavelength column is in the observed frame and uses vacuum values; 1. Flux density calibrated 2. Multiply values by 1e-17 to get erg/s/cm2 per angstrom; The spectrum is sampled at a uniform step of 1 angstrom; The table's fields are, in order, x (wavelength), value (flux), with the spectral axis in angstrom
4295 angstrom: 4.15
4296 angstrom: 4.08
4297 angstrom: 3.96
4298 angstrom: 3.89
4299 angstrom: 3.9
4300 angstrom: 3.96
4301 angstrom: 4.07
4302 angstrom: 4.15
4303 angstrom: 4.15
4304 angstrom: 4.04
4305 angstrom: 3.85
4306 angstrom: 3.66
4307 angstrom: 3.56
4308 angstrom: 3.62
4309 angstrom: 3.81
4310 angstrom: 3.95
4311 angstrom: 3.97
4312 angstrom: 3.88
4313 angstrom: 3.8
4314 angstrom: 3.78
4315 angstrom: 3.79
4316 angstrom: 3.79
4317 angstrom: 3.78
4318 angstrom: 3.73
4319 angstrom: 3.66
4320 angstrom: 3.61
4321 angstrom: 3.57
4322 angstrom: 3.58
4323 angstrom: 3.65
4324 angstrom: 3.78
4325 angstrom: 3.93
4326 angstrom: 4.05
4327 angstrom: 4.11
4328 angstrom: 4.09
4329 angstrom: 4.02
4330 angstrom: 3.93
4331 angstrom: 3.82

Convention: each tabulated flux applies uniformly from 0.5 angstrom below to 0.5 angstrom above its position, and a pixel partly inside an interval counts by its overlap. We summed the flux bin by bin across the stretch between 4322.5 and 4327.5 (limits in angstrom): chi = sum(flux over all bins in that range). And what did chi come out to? 19.52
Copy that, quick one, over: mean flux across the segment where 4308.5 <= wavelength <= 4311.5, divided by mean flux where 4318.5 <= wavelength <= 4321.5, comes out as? 1.08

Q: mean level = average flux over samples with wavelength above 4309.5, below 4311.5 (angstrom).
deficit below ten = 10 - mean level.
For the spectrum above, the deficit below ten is 6.04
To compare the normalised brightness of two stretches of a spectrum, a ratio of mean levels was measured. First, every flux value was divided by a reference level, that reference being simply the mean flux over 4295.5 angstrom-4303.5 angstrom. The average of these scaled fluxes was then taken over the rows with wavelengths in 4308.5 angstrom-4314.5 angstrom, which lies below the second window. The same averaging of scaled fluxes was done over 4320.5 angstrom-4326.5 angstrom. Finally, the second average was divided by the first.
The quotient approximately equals 0.97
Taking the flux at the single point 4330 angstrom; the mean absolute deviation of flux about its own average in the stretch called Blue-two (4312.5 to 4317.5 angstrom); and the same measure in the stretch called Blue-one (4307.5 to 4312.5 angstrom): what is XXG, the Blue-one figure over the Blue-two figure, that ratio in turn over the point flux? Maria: 4.2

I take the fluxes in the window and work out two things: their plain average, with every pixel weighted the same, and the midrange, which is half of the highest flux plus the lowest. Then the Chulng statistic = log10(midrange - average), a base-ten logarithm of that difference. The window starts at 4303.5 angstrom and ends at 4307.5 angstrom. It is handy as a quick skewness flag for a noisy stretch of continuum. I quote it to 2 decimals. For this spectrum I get -1.65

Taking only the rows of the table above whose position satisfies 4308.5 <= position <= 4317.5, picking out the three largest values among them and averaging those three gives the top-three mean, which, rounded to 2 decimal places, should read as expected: 3.93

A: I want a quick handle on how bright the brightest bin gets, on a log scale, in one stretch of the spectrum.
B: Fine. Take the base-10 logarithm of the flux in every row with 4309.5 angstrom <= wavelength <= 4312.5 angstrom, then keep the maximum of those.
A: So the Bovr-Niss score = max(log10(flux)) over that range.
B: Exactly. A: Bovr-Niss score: 0.599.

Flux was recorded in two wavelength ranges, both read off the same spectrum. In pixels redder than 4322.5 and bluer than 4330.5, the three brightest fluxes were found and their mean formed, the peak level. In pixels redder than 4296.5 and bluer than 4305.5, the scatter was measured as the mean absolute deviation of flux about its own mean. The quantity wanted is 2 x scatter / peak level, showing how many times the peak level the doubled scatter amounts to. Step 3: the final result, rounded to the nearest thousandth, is 0.046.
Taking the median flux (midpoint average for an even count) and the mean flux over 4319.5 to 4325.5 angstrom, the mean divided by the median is 1.02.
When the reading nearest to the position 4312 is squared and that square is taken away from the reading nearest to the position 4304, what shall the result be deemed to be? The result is -11.0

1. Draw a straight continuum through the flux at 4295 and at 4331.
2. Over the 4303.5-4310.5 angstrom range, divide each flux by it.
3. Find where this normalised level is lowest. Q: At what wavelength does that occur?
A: 4307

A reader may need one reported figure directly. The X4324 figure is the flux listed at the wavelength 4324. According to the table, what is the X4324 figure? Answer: 3.78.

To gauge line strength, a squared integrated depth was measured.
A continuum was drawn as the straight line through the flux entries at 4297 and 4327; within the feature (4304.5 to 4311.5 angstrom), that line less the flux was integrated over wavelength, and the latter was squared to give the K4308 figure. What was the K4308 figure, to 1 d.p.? 2.8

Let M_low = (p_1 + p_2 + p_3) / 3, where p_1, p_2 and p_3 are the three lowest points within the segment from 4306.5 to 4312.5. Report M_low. 3.66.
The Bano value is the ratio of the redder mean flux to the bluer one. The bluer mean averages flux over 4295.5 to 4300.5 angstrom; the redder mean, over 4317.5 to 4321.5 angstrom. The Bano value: 0.92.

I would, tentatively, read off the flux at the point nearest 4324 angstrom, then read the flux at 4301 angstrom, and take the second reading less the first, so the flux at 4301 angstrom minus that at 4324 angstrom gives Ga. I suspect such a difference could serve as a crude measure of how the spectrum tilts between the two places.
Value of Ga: 0.29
